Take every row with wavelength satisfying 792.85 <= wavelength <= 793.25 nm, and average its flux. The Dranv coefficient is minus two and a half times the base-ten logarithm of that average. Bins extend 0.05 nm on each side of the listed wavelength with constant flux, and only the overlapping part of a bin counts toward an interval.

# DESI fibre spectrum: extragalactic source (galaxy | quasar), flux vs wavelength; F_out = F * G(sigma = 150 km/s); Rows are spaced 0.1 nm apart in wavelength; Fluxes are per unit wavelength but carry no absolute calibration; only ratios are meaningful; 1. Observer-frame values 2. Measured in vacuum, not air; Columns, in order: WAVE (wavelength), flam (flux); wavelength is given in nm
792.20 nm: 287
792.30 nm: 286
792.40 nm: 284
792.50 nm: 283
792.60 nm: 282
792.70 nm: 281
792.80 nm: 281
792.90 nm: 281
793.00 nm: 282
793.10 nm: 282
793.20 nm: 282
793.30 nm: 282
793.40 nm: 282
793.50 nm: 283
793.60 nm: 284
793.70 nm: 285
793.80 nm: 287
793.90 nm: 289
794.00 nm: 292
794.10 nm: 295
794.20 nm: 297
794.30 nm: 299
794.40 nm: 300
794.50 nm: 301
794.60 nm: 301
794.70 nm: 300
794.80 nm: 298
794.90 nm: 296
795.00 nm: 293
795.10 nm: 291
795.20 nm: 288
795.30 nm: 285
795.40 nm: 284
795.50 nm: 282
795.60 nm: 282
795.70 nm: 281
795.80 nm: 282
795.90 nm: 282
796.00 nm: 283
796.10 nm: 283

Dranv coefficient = -6.12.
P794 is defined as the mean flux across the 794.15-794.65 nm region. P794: 300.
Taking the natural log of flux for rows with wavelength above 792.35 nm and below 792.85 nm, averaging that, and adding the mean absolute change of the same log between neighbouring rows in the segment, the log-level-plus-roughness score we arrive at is 5.65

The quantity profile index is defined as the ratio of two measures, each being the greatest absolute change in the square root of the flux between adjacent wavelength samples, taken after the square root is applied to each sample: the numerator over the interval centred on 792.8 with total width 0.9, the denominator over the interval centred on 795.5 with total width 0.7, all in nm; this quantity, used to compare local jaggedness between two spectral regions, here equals 0.34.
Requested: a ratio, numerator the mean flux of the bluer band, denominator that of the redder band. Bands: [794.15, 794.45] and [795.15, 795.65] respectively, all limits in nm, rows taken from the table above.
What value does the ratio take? 1.05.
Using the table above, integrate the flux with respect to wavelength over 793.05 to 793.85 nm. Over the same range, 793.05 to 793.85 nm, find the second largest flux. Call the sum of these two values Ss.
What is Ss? 512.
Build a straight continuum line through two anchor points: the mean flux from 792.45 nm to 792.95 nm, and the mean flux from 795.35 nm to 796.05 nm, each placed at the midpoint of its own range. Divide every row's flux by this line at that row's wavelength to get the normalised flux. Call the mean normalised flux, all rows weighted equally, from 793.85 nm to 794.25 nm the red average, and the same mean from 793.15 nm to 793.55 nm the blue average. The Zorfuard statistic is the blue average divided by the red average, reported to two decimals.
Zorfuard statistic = 0.96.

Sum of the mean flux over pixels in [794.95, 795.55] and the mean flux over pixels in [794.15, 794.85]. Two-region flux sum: 587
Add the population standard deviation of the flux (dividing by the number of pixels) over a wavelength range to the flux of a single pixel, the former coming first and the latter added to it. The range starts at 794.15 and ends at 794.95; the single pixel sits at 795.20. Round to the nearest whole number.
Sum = 290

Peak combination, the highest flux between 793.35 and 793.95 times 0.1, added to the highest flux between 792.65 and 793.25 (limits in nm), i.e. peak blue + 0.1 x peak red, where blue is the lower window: 311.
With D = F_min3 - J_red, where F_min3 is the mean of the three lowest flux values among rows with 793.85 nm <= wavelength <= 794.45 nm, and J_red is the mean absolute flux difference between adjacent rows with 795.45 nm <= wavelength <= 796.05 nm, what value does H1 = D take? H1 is 291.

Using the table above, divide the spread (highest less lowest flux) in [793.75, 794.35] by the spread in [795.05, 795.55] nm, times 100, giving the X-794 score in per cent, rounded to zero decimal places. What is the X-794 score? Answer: 133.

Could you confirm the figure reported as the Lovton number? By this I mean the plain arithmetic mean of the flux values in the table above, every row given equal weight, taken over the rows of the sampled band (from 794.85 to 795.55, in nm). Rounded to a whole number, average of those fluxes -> 288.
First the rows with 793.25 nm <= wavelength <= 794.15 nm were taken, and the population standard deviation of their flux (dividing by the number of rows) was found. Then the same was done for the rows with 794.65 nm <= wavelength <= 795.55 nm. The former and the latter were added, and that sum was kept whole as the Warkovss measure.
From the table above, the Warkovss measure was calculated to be 10.4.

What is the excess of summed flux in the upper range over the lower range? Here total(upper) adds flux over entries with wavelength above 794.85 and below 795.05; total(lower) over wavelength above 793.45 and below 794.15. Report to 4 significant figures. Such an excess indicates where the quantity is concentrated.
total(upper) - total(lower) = -1426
